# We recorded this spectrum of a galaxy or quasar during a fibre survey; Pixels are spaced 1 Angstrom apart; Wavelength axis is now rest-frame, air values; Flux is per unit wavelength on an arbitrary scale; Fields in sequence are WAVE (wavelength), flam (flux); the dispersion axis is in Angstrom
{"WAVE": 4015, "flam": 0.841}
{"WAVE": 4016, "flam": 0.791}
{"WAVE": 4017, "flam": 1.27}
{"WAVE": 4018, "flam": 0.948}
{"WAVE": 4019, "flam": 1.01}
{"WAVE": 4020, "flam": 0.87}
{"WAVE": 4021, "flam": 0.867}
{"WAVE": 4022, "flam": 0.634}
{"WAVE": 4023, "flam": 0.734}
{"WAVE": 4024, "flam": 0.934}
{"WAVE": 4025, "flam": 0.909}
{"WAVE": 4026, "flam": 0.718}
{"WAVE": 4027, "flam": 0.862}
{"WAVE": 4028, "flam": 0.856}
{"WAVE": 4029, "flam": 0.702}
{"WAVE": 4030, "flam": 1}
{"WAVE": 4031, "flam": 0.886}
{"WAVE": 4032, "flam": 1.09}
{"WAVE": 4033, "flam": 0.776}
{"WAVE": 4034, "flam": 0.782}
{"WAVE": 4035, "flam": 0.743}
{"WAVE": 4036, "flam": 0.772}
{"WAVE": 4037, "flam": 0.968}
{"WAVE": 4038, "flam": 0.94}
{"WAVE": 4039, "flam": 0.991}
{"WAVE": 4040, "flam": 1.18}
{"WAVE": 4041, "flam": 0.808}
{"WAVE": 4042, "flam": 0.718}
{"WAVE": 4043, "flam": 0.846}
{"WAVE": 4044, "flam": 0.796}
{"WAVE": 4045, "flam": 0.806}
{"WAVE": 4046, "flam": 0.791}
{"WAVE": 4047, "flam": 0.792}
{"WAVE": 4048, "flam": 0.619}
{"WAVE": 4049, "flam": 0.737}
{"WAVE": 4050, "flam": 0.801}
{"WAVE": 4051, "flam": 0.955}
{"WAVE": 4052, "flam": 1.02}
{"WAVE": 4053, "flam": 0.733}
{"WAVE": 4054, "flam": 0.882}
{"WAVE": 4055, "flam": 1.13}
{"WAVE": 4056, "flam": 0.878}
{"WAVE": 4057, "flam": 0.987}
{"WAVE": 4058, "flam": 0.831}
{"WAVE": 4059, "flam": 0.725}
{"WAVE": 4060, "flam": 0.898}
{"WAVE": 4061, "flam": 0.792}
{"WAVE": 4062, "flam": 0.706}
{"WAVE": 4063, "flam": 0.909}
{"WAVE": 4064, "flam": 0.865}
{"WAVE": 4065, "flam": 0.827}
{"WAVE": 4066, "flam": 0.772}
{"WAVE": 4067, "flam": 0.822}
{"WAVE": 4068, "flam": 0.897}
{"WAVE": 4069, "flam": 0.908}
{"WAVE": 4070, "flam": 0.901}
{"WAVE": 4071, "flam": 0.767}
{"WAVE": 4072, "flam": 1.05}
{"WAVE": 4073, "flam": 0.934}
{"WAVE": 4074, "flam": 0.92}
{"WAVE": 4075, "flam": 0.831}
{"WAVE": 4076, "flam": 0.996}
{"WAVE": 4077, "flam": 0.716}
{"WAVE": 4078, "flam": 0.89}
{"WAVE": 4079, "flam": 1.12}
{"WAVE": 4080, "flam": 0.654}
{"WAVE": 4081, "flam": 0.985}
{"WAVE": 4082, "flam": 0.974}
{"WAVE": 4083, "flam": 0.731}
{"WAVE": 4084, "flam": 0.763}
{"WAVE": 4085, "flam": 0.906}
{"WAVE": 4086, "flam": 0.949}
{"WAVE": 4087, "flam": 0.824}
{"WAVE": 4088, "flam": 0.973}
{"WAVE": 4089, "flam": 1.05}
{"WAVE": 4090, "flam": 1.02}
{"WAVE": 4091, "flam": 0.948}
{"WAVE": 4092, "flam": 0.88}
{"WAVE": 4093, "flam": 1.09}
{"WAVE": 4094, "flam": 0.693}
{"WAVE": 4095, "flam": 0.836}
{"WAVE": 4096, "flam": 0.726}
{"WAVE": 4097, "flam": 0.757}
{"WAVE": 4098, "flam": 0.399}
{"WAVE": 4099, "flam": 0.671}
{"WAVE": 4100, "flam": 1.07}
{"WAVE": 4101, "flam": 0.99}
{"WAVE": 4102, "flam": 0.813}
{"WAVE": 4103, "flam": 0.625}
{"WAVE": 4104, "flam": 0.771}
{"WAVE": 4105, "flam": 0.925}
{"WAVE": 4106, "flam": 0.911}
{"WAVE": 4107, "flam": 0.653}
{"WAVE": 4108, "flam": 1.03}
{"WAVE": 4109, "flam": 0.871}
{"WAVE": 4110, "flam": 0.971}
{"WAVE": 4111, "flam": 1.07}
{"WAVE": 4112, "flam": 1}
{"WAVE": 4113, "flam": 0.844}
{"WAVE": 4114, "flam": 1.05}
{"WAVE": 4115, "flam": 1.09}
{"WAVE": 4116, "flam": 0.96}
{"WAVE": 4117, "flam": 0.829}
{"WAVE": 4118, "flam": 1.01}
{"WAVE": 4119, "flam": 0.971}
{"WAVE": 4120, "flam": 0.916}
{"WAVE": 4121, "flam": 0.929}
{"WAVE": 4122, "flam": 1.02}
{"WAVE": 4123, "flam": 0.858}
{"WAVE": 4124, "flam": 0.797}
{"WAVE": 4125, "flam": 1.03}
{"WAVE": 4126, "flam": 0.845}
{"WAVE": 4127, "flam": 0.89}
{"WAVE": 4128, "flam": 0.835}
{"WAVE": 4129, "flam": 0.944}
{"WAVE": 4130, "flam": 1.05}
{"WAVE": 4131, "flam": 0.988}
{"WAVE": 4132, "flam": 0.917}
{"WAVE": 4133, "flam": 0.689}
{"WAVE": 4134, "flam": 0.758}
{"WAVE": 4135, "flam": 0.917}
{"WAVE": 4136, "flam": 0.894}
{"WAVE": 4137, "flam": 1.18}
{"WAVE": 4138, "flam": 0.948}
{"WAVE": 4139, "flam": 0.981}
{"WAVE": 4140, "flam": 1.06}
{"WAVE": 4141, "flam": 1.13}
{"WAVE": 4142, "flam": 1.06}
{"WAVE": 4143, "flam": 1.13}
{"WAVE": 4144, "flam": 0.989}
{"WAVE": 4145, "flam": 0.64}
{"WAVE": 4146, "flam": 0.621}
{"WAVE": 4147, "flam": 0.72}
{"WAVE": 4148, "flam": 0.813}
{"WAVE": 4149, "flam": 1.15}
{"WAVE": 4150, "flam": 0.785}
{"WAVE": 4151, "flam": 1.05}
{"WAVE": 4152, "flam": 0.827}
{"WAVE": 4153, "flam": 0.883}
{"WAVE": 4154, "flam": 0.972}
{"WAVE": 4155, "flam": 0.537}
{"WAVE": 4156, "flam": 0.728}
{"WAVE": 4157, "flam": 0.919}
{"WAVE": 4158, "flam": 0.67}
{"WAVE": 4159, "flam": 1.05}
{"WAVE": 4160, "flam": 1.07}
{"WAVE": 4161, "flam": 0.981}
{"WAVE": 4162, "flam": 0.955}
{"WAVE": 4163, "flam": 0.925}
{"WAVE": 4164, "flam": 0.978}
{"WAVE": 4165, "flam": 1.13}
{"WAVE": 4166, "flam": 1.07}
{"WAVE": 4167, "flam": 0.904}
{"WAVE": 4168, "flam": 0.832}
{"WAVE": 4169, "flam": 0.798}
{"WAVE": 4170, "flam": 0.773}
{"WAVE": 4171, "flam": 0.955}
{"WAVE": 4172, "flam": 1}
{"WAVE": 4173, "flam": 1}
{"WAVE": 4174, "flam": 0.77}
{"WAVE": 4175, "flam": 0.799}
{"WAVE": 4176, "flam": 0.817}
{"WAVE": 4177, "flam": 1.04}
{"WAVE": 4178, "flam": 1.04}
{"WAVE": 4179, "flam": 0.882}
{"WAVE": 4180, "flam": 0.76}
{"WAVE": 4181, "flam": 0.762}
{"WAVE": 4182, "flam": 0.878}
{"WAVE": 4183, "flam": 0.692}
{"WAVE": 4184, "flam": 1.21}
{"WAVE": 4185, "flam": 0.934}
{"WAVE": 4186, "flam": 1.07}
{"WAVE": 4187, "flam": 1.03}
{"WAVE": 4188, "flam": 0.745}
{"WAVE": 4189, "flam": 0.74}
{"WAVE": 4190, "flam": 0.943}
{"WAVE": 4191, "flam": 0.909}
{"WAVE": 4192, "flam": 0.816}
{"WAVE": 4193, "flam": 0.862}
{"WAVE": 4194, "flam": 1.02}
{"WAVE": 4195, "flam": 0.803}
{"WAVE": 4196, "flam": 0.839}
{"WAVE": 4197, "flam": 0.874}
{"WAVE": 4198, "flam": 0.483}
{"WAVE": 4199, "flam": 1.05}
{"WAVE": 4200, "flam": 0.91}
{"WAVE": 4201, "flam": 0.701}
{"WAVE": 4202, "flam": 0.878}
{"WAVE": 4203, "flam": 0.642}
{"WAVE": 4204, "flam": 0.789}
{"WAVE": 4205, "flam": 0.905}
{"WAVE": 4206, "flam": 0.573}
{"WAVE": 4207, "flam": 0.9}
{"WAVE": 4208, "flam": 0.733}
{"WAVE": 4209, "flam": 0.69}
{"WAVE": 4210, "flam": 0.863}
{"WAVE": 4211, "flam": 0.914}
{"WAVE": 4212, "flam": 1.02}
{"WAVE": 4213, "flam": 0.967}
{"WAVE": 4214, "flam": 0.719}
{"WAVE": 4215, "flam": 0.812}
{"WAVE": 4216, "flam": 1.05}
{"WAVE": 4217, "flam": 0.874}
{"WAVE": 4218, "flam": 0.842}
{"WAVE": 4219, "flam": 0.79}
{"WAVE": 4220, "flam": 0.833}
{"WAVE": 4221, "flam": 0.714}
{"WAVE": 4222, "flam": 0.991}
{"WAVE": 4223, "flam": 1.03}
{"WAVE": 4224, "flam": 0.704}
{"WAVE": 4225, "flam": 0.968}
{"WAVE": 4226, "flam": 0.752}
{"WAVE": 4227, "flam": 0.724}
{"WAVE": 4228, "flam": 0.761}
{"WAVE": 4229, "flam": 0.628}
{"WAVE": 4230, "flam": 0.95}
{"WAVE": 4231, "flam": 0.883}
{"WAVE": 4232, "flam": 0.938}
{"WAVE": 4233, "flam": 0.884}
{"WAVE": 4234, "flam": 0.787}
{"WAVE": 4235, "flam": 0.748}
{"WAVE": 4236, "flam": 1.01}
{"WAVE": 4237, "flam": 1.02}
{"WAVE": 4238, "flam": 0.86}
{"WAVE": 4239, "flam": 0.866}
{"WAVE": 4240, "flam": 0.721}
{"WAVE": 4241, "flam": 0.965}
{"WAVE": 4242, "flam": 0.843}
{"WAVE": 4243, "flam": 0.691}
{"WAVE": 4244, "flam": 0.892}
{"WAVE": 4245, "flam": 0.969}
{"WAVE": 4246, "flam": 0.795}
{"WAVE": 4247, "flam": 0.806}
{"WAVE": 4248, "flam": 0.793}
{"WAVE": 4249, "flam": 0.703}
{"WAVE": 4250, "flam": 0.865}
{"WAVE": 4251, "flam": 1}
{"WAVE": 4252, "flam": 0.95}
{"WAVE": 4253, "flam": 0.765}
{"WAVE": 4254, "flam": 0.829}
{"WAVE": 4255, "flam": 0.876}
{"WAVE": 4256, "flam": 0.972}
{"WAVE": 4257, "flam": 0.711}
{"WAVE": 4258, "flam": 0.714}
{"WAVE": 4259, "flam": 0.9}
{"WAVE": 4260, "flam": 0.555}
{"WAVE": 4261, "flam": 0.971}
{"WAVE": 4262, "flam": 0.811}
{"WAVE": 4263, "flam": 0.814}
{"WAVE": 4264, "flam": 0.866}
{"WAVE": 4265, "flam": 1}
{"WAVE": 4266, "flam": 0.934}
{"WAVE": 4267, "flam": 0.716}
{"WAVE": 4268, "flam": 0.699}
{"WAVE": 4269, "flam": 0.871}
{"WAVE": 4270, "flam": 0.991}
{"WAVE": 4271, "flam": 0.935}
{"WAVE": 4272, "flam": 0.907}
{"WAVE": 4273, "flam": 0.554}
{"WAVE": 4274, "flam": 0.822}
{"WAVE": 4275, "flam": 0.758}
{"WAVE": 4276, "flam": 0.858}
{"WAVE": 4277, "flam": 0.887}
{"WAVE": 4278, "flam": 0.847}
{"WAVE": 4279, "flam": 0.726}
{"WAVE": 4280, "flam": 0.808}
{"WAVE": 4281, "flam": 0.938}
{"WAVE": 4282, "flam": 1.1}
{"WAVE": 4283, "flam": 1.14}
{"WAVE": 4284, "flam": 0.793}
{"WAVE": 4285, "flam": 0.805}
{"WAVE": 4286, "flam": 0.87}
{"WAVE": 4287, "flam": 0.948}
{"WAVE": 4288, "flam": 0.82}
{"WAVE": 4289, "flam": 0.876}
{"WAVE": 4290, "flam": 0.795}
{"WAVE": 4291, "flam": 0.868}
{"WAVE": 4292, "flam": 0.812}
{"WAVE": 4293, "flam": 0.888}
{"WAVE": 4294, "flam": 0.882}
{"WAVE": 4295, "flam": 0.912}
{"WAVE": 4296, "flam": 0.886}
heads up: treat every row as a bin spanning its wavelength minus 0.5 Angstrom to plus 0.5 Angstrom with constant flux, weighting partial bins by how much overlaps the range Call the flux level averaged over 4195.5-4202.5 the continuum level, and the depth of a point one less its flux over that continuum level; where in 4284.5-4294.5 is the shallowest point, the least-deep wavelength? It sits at 4287 Angstrom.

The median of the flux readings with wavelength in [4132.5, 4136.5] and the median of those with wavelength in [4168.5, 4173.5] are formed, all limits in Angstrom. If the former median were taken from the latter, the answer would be 0.13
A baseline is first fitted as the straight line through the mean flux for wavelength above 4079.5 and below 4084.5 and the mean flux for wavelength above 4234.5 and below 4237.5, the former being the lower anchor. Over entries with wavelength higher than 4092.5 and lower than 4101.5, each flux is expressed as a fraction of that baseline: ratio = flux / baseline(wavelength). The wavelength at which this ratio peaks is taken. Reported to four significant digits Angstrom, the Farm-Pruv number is 4093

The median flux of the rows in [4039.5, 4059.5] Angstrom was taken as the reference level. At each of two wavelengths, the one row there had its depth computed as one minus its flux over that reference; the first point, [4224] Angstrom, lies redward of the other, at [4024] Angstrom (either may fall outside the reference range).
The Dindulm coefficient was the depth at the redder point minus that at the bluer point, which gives 0.29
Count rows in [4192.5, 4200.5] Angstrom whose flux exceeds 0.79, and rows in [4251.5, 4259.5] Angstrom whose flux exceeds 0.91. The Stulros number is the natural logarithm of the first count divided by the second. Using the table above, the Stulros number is 1.25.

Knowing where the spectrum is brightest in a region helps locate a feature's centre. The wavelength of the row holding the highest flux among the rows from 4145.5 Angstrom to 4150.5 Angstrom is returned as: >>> 4149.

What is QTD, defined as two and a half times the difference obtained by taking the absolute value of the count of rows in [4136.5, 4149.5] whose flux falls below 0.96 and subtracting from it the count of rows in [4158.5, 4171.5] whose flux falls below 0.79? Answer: 10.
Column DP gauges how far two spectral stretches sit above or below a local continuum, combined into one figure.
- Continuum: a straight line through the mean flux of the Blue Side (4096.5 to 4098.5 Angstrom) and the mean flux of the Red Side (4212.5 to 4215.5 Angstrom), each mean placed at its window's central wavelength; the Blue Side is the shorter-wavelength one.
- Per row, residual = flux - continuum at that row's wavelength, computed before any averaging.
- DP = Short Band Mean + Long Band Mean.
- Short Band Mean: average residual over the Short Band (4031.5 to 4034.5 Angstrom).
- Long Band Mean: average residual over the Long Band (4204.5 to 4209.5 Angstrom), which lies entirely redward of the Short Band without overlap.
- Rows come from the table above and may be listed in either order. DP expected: 0.39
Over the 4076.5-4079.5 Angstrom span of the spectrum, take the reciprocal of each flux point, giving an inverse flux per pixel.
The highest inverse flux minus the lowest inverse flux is 0.50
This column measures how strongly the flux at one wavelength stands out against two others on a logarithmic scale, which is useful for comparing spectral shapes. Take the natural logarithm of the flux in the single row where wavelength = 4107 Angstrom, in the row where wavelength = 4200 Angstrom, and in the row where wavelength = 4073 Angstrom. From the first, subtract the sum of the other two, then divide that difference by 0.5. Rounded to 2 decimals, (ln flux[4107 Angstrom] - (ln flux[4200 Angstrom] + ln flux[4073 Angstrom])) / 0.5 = -0.53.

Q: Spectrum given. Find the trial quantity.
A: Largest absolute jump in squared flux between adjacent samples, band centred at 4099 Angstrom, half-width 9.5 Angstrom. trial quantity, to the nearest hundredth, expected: 0.71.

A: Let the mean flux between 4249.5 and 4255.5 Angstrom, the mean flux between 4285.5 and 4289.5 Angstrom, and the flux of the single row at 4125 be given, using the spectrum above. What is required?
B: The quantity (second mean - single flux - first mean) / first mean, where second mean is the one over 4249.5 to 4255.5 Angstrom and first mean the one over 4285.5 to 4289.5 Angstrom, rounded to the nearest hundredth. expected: -1.17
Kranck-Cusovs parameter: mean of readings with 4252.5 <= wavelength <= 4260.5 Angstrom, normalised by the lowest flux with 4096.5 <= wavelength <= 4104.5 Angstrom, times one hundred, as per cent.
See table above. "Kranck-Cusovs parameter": 198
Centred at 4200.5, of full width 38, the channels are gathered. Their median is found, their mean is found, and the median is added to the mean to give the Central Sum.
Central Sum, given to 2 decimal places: 1.72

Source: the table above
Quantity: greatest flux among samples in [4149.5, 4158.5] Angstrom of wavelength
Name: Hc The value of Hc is 1.05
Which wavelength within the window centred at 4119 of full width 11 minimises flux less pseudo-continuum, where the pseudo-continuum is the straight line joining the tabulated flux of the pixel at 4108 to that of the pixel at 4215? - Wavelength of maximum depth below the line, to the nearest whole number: 4124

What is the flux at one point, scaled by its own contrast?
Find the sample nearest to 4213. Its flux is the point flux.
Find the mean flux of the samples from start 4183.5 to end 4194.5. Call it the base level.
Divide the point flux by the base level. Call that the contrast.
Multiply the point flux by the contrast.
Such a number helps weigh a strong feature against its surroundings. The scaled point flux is 1.0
